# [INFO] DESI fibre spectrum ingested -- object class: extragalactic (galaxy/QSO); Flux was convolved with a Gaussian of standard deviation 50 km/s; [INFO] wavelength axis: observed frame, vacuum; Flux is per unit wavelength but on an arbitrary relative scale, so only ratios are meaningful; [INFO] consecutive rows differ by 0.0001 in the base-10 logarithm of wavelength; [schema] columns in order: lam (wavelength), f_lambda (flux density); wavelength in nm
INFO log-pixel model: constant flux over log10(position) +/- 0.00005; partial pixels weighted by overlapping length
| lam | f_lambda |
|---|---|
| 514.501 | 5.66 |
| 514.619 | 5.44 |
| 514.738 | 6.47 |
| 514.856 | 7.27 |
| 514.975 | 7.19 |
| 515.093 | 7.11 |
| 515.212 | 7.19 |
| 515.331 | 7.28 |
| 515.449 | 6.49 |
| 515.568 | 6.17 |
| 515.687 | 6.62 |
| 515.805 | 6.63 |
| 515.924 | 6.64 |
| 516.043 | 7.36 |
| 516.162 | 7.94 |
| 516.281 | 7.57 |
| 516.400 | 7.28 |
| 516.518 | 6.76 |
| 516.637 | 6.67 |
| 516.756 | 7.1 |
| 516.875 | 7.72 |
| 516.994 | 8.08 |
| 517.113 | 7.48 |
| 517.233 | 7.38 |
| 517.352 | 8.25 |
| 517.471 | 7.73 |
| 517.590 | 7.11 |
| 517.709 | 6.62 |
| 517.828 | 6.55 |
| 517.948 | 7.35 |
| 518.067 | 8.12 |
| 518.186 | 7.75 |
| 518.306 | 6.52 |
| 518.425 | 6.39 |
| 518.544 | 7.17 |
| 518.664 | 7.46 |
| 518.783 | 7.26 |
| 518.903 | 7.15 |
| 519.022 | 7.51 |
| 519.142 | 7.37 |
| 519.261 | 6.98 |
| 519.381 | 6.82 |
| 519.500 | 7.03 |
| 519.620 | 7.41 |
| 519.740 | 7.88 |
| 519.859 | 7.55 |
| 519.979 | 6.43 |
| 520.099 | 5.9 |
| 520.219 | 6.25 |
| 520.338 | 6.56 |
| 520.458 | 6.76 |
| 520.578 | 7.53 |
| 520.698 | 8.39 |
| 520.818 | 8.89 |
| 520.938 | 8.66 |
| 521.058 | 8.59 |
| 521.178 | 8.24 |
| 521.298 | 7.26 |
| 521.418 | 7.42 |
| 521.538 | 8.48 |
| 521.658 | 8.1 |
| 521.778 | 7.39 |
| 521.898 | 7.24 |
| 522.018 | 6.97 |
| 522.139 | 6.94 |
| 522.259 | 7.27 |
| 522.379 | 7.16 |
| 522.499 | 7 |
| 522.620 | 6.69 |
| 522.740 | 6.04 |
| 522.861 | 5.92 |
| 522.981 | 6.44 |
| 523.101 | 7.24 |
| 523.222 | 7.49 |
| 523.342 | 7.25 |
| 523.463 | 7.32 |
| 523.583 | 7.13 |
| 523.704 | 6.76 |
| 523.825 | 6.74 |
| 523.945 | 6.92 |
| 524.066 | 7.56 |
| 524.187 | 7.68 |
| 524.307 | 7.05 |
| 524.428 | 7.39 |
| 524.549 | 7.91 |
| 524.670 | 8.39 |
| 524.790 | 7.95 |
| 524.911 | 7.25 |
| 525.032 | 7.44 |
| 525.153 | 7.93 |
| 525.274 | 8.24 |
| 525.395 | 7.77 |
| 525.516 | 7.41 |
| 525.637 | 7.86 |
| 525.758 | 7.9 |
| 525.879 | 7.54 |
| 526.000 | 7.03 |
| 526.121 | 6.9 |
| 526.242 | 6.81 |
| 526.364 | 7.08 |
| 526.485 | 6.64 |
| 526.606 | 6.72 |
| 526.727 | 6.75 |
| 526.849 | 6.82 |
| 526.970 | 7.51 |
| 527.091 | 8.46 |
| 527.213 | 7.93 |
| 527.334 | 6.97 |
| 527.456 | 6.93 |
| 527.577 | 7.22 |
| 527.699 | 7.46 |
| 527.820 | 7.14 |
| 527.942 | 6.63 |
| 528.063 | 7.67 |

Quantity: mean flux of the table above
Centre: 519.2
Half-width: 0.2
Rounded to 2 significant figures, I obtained 7.2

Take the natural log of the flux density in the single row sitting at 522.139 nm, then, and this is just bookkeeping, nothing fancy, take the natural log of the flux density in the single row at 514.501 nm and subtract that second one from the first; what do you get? 0.204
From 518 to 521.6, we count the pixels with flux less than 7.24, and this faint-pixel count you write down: 12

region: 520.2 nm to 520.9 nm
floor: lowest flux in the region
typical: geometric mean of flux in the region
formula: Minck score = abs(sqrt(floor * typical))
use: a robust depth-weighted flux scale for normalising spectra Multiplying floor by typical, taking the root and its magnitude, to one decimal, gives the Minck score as 6.8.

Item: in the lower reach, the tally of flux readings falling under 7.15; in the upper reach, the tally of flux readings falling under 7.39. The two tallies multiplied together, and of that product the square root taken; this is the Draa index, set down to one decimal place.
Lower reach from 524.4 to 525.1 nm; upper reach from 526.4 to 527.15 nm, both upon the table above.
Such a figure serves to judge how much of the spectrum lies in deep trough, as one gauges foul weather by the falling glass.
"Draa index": 0.0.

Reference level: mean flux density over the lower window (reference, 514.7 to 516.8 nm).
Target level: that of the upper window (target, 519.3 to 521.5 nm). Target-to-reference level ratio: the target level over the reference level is 1.06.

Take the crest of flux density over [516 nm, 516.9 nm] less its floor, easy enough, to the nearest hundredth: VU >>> 1.27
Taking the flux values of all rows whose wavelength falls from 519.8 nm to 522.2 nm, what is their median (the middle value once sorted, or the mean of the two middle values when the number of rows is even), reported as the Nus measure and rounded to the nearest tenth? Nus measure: 7.4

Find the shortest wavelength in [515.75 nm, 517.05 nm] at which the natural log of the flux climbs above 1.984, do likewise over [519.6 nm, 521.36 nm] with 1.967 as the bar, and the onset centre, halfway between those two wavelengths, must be 517.83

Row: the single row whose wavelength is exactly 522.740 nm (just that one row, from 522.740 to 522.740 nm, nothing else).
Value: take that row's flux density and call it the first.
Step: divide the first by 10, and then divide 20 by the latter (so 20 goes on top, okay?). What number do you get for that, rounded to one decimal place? 33.1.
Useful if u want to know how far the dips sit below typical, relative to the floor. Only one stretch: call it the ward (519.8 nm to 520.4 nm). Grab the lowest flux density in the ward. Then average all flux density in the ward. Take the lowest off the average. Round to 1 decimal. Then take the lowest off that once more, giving -5.3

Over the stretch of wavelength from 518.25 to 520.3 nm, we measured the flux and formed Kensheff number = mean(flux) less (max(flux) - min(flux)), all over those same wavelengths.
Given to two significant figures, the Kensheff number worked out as 5.0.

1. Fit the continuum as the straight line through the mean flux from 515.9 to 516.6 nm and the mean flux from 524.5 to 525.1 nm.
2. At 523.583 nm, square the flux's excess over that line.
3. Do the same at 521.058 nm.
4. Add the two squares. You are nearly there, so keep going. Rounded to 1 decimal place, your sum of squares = 1.4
